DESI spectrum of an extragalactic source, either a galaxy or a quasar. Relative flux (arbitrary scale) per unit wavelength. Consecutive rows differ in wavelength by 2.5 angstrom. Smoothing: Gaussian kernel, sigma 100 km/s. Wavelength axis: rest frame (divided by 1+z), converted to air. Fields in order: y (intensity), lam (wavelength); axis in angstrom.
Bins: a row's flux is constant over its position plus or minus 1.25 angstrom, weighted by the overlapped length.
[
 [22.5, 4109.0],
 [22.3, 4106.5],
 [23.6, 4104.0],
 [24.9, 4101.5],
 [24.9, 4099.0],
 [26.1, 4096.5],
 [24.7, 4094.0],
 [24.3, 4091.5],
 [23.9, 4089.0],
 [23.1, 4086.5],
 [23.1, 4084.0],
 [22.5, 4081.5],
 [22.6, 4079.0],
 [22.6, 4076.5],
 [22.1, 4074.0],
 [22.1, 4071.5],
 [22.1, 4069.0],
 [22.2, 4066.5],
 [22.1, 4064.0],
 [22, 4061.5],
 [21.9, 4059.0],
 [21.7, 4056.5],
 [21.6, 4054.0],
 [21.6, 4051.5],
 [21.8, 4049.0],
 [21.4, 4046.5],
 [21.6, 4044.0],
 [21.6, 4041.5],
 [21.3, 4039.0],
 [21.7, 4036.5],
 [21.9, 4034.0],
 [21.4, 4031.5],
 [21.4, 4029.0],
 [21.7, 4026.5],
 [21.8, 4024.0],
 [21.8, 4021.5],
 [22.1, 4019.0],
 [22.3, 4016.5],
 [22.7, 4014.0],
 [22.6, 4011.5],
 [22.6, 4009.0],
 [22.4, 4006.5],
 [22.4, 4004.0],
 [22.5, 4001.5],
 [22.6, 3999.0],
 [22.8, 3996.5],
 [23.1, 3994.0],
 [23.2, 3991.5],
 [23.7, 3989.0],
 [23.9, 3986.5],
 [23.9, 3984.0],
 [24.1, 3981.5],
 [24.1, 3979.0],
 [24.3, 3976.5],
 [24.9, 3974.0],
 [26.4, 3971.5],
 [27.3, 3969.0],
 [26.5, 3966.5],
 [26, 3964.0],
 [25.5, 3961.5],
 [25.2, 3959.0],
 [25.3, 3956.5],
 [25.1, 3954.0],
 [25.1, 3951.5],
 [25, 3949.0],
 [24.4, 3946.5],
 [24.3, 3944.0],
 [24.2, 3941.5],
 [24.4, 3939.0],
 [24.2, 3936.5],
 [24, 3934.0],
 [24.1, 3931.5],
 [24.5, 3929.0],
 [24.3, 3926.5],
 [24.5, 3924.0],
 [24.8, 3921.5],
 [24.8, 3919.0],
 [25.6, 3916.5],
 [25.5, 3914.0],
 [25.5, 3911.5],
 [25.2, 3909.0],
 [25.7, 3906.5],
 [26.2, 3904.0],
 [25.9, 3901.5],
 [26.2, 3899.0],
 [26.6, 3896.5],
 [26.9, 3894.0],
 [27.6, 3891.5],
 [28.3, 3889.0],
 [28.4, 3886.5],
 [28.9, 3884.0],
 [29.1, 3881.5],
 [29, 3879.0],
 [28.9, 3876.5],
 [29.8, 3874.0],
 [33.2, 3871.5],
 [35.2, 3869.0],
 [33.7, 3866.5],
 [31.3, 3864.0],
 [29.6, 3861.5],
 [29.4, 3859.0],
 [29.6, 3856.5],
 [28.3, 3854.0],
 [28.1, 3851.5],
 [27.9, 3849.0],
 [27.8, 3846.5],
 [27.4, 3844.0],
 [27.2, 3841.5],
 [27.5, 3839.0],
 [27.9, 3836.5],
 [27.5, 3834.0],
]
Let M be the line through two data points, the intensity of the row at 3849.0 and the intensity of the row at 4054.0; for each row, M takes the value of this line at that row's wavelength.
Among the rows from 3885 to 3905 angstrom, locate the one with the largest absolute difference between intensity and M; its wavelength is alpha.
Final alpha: 3886.5 angstrom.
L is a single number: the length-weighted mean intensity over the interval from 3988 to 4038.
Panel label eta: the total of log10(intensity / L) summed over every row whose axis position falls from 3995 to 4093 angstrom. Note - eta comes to -0.1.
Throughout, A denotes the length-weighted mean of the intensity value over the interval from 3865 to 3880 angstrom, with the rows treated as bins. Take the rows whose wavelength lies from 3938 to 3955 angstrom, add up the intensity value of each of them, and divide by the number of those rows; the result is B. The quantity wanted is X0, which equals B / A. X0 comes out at 0.78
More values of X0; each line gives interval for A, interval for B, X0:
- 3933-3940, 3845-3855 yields 1.16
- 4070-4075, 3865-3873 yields 1.54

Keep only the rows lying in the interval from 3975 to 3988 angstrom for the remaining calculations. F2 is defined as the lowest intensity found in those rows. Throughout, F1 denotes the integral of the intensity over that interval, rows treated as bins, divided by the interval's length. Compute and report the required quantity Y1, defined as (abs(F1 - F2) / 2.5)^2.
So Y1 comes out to 0.005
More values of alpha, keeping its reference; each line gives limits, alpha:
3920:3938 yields 3934.0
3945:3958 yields 3956.5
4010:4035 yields 4029.0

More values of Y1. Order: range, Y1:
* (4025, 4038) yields 0.008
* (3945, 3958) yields 0.052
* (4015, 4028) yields 0.010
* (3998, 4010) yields 0.001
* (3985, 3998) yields 0.046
